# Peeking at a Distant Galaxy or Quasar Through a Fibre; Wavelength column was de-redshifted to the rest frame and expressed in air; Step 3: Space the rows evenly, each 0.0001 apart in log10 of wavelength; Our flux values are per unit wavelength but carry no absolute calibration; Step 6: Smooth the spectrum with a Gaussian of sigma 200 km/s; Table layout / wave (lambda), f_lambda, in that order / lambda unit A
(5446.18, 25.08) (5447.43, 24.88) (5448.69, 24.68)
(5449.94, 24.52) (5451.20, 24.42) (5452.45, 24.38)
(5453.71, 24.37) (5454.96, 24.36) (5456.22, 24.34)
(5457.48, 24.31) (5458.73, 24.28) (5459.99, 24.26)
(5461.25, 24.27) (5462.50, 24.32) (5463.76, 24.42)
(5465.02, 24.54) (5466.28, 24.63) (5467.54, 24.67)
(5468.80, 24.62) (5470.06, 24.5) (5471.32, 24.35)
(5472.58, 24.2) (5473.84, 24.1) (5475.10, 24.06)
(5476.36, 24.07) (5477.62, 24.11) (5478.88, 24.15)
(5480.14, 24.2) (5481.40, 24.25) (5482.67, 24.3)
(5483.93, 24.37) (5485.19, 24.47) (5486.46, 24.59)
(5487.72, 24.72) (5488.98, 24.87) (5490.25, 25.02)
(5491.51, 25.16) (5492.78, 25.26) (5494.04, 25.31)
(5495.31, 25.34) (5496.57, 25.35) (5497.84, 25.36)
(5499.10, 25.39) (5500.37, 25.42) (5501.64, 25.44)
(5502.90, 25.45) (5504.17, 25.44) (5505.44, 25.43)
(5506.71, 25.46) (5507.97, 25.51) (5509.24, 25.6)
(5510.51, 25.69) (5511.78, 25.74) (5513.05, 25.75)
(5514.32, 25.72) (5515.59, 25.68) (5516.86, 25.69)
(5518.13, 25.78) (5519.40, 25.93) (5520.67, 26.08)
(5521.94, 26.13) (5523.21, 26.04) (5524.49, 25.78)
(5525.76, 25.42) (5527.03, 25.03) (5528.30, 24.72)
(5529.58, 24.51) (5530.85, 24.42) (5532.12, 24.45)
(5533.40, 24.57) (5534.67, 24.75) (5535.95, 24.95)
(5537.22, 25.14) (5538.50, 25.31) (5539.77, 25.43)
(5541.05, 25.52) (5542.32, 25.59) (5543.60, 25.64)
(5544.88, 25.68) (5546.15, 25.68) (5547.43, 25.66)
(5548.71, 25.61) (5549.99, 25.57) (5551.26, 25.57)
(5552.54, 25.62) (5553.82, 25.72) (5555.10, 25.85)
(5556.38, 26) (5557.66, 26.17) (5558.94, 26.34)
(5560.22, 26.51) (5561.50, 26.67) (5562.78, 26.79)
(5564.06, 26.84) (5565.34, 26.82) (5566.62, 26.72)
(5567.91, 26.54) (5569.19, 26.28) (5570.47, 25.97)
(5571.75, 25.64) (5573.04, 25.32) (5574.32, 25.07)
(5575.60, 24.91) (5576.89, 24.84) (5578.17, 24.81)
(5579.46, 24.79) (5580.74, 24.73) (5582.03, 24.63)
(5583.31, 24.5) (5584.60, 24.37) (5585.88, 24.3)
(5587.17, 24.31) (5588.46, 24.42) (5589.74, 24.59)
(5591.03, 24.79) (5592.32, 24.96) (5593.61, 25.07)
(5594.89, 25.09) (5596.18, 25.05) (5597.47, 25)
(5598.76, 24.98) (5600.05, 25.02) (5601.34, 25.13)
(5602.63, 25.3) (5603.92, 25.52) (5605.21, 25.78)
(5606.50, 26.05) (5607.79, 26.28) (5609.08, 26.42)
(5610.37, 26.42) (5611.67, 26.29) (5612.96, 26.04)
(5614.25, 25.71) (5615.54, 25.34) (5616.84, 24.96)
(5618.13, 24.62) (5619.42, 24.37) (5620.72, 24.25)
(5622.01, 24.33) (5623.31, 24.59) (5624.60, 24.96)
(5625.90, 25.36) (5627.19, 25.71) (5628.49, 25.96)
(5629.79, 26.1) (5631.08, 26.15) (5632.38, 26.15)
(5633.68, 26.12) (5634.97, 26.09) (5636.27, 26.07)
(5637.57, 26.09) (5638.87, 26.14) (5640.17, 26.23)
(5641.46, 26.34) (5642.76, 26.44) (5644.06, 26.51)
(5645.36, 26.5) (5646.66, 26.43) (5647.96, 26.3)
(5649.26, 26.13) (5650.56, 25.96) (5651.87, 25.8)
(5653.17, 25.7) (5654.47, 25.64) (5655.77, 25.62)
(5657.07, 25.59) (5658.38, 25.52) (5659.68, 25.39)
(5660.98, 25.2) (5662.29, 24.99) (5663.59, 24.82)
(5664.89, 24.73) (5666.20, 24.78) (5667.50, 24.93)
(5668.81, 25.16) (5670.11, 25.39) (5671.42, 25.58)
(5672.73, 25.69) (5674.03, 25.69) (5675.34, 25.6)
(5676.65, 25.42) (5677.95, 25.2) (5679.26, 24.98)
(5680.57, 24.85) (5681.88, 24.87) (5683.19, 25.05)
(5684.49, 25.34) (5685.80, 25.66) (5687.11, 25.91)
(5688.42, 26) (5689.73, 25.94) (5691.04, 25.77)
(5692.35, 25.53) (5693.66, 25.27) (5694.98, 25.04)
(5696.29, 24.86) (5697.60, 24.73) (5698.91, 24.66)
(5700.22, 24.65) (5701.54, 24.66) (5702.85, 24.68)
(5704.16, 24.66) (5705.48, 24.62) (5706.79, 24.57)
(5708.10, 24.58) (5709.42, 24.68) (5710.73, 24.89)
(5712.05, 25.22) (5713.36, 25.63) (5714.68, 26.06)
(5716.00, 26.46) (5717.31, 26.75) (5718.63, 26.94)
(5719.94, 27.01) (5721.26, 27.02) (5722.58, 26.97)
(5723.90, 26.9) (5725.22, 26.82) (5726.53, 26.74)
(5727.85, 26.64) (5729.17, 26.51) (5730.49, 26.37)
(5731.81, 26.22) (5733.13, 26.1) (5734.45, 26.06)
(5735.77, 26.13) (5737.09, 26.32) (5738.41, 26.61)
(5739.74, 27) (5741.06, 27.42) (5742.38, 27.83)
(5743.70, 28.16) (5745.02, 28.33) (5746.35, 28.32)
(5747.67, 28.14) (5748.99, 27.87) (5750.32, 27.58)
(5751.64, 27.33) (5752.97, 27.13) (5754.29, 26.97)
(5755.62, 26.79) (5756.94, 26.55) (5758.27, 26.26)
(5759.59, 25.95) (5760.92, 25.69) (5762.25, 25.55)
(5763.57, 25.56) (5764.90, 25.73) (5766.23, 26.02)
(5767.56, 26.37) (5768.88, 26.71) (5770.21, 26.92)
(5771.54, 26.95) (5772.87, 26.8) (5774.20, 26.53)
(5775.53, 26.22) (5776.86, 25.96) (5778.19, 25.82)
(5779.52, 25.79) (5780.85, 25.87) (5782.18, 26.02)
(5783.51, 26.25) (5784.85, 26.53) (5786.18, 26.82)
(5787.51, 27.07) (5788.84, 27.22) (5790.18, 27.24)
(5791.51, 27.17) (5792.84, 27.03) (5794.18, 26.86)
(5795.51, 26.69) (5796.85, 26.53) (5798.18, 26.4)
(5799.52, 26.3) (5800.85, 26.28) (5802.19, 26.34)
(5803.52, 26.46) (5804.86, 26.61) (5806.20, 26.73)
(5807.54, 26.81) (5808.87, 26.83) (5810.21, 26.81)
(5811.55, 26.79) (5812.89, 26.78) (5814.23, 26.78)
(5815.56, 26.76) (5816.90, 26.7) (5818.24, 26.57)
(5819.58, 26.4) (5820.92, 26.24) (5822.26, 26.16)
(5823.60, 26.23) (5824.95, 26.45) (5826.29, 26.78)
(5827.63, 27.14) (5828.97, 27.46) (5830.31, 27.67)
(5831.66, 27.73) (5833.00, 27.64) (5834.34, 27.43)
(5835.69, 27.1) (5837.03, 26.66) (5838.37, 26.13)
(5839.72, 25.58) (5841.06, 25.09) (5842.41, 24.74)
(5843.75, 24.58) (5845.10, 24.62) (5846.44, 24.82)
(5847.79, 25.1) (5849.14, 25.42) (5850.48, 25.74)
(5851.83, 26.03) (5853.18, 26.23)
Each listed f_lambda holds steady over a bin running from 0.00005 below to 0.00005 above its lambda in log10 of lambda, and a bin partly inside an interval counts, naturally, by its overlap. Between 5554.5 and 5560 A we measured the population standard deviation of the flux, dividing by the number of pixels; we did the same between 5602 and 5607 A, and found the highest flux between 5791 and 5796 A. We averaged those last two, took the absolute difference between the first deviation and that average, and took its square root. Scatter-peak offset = 3.68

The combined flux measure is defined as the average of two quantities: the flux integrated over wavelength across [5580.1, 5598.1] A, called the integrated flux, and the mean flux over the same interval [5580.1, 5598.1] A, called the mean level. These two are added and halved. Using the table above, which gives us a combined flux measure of 235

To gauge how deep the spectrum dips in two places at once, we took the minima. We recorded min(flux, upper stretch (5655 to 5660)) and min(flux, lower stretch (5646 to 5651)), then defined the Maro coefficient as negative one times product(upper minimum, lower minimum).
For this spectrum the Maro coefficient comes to -659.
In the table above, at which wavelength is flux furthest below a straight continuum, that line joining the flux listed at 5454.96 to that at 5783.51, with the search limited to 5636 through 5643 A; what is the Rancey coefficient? 5636.27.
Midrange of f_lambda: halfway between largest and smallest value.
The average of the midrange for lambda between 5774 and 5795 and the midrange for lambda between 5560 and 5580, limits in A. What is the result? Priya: 26.2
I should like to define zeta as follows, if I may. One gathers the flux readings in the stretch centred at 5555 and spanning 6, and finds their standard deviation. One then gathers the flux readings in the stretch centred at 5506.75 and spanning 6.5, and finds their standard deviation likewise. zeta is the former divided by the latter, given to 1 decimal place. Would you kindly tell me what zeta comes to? 3.1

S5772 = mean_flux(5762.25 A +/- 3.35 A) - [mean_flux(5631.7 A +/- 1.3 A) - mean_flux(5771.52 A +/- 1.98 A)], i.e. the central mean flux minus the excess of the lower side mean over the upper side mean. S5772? 26.4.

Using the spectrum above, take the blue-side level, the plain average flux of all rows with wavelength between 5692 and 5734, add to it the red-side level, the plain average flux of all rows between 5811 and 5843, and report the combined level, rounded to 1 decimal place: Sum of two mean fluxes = 52.3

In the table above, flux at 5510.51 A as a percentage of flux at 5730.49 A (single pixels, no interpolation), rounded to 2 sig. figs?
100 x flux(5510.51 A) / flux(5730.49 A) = 97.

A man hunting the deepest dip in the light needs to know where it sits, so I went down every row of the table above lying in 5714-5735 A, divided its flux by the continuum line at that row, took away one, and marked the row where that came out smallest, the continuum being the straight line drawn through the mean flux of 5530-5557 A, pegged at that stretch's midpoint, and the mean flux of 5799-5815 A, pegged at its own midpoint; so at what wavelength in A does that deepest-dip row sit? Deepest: 5734.45 A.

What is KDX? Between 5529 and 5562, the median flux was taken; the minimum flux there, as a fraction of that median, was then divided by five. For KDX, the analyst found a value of 0.1908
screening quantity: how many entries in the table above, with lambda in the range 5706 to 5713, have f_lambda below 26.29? 5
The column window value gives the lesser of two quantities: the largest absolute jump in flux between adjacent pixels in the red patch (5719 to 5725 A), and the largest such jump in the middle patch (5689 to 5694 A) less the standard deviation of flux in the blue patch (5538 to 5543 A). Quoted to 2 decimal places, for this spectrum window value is 0.07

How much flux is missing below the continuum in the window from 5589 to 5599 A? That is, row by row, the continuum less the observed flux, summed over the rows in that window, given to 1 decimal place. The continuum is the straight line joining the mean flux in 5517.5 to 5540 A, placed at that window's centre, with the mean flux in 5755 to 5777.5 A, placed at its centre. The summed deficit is 4.7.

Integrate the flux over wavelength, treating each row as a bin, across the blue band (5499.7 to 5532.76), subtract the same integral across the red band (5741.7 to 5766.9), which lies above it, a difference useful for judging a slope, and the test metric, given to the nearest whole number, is 163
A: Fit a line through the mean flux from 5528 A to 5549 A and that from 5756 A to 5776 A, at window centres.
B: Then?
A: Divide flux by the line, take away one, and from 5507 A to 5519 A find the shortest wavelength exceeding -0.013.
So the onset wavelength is 5507.97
